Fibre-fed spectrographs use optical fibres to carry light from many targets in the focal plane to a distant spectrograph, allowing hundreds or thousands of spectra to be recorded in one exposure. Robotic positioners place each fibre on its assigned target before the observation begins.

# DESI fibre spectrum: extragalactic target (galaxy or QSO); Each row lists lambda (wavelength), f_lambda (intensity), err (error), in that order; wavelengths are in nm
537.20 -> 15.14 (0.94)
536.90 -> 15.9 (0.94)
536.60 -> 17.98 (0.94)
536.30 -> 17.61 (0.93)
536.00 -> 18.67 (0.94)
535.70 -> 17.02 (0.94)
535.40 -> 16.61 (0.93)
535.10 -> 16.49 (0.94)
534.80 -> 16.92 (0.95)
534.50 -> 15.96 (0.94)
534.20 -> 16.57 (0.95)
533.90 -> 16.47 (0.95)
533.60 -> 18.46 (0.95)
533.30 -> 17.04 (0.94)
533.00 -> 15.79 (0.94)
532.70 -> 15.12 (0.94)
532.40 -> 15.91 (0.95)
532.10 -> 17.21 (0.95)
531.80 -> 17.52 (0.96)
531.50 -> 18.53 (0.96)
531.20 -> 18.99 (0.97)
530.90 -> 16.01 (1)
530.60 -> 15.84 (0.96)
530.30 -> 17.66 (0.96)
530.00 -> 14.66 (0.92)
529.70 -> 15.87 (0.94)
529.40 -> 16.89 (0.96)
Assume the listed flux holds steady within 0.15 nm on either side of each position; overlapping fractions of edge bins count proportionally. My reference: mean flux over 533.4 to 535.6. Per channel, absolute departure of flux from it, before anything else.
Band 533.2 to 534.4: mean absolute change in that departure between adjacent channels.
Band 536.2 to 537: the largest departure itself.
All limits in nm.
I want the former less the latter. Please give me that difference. -0.2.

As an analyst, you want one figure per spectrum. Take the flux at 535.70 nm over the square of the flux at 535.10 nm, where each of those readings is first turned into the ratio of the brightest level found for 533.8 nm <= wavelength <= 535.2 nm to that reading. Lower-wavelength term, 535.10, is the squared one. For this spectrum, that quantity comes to 0.94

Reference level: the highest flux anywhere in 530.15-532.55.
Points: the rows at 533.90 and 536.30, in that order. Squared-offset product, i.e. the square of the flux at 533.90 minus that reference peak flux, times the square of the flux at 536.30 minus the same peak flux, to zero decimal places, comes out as 12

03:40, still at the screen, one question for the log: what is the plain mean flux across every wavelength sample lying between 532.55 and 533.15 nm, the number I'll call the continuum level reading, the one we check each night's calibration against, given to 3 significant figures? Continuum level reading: 15.5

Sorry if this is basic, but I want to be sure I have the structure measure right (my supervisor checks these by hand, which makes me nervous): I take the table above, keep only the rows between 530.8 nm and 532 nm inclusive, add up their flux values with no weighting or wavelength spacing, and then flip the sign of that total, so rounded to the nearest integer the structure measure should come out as -71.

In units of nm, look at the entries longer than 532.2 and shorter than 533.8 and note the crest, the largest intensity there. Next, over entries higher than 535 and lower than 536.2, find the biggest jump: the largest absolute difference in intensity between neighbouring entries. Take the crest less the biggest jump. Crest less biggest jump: 16.8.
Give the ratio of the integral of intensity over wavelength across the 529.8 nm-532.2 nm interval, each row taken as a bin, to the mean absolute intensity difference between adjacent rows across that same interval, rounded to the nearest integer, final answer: 29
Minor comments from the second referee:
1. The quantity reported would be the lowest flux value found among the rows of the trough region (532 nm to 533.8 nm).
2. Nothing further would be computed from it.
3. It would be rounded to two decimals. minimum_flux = 15.12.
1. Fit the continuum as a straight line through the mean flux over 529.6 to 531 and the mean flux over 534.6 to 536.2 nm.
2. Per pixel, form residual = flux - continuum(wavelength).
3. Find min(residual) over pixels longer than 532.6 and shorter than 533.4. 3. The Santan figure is -1.4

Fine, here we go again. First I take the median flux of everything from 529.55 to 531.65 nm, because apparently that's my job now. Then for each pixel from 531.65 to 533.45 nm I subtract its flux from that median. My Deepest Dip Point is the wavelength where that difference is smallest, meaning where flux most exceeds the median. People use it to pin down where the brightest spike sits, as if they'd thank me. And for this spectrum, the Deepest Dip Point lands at 531.80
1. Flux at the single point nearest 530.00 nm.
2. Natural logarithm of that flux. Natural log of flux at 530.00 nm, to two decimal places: 2.69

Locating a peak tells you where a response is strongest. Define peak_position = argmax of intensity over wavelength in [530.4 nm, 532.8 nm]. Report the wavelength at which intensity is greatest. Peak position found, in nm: 531.20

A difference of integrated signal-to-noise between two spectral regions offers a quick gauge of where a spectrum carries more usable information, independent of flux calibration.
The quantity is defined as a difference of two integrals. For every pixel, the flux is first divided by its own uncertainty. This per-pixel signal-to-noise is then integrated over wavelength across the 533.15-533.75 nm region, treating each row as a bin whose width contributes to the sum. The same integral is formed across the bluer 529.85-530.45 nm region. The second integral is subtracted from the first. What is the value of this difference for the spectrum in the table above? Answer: 1.0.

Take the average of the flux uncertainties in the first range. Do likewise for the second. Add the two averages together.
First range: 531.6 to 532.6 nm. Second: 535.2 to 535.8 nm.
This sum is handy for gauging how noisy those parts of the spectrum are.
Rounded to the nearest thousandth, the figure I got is 1.888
